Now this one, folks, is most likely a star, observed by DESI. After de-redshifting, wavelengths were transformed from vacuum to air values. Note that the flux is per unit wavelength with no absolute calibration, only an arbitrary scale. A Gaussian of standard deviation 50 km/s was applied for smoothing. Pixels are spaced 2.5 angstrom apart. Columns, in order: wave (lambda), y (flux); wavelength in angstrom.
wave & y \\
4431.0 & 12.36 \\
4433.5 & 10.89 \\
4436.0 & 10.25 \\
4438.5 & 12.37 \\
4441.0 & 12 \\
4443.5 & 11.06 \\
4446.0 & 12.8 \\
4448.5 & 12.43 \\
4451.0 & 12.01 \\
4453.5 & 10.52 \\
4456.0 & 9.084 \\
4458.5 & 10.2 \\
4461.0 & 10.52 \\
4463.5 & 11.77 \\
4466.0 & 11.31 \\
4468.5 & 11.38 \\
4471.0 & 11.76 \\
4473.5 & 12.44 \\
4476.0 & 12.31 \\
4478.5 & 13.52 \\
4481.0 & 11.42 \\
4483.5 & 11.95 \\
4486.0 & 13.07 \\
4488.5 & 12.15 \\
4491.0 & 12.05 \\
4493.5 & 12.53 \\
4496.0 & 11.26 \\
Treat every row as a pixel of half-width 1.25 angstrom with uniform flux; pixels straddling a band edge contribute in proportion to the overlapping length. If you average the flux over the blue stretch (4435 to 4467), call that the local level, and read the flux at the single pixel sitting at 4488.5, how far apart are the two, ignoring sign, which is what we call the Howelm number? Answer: 0.9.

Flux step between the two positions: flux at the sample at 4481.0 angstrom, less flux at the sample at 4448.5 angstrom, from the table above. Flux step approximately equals -1.0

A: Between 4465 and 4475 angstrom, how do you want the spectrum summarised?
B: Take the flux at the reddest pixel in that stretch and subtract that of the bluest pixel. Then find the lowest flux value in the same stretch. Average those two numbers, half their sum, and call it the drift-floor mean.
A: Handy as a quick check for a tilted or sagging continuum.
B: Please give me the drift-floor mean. 6.22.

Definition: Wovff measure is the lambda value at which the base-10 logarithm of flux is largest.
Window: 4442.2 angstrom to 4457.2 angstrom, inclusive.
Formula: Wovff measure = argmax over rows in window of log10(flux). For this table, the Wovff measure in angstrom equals 4446.0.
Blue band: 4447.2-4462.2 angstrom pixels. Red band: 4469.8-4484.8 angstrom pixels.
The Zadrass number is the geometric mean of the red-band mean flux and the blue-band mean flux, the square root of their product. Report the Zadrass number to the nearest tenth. 11.5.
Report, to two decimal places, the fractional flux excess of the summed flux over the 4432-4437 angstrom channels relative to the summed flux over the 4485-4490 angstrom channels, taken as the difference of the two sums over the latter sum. -0.16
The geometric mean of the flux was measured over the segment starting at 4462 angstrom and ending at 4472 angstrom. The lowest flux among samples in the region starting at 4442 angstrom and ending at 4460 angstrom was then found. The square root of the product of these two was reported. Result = 10.2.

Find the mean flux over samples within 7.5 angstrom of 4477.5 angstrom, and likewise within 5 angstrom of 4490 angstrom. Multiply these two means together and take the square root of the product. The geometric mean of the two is 12.3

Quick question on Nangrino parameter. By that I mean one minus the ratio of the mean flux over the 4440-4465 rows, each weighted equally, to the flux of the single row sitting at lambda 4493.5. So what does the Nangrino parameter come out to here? 0.10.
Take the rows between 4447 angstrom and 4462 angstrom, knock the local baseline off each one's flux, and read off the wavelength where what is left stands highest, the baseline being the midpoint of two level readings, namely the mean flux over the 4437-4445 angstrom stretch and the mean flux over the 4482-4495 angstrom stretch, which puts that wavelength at 4448.5 angstrom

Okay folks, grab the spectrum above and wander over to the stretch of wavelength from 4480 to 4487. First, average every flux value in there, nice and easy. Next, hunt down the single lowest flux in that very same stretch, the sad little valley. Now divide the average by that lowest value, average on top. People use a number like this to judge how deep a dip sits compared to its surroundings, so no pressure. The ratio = 1.06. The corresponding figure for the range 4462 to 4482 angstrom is 1.06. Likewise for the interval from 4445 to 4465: 1.23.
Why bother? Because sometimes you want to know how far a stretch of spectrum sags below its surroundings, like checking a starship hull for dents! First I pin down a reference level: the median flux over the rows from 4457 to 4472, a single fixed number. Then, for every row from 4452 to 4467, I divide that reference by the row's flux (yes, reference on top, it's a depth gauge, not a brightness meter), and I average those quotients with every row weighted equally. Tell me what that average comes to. 1.08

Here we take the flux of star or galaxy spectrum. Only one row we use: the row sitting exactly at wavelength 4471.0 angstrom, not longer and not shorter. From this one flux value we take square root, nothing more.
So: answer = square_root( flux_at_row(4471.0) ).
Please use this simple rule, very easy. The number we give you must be 3.43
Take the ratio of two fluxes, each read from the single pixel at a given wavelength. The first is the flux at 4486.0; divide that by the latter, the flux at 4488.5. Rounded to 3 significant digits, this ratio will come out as 1.08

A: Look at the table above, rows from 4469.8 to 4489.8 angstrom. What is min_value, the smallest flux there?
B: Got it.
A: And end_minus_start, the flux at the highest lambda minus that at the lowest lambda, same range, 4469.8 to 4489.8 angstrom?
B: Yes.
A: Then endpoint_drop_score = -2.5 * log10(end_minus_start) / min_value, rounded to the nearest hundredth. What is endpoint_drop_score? 0.09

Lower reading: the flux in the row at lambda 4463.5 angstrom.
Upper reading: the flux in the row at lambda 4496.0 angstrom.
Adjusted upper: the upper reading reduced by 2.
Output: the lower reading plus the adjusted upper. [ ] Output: 21.0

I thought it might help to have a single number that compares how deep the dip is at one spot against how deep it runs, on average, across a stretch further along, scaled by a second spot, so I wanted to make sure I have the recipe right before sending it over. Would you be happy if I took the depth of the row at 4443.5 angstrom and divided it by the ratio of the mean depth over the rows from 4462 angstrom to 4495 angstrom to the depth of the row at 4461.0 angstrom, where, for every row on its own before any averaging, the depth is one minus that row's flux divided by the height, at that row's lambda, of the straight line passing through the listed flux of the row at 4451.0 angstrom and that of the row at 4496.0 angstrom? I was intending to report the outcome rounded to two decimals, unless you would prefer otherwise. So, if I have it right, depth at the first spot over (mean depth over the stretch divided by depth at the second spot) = -0.20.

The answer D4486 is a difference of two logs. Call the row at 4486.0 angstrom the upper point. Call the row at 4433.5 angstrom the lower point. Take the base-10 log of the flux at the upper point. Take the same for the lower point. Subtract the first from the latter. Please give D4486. -0.079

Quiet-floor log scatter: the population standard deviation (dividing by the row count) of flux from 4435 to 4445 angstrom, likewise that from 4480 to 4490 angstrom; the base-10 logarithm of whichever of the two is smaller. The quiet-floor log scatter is -0.22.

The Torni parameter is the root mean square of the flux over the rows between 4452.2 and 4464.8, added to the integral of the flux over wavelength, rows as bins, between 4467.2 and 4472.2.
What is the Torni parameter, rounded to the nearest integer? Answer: 68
